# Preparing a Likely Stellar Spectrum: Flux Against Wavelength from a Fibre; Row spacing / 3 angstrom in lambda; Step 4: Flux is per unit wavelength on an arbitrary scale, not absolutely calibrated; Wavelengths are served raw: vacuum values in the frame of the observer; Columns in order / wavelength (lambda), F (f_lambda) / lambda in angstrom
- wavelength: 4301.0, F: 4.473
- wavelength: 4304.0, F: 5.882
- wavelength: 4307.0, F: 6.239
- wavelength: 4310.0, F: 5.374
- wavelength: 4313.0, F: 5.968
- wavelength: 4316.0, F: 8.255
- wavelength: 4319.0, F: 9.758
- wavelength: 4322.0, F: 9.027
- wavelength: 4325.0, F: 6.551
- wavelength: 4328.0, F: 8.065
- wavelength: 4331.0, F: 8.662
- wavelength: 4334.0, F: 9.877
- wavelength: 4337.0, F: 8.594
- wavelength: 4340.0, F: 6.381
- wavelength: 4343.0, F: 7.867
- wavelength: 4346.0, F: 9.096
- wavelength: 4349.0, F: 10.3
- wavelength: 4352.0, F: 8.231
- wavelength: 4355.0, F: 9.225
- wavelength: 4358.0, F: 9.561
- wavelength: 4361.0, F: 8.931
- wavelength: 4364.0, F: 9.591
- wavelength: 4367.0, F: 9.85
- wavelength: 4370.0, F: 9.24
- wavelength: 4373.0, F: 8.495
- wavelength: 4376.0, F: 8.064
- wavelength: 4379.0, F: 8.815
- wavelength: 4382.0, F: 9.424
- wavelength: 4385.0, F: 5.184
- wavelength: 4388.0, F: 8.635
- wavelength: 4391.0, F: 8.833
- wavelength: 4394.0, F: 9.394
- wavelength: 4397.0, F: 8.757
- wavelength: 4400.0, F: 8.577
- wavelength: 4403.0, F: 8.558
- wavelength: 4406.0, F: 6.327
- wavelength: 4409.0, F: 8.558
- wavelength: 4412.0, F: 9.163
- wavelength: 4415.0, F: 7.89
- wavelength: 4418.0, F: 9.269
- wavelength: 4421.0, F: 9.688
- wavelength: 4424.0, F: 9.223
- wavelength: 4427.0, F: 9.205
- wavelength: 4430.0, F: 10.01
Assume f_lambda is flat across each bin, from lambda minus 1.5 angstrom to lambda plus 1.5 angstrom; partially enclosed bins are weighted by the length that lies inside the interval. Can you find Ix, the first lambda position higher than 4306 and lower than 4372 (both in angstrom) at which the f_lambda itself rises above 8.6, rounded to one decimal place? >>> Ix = 4319.0 angstrom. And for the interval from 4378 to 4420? 4379.0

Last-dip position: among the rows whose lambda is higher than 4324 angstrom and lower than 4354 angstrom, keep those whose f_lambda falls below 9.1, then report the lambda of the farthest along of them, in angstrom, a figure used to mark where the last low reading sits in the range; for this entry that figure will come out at 4352.0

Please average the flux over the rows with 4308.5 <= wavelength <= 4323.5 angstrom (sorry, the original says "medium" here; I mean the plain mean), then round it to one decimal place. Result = 7.7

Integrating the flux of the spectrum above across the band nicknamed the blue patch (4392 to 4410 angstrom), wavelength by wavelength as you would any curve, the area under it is 151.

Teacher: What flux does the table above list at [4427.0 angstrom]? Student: 9.205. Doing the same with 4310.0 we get 5.374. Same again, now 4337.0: 8.594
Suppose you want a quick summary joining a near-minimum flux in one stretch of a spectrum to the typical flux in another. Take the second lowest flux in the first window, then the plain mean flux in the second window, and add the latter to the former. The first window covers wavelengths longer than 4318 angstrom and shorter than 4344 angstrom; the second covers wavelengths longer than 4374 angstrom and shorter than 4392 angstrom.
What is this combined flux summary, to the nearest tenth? 14.7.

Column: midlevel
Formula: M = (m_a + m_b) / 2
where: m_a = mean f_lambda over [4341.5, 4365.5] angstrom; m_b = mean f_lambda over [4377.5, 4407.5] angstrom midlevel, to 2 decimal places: 8.68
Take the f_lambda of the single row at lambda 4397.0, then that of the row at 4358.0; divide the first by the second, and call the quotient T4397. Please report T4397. 0.92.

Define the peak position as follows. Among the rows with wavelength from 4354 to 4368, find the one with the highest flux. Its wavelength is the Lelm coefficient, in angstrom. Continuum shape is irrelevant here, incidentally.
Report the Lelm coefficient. 4367.0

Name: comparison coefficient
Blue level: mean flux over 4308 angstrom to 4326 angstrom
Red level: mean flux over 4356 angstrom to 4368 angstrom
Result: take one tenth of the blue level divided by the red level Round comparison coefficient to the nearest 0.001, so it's 0.079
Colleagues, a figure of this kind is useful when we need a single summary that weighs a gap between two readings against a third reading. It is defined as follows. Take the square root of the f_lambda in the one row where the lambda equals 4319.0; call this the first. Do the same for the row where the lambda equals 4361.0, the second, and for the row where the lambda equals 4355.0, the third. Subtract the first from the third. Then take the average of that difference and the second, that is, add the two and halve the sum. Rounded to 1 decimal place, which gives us 1.5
